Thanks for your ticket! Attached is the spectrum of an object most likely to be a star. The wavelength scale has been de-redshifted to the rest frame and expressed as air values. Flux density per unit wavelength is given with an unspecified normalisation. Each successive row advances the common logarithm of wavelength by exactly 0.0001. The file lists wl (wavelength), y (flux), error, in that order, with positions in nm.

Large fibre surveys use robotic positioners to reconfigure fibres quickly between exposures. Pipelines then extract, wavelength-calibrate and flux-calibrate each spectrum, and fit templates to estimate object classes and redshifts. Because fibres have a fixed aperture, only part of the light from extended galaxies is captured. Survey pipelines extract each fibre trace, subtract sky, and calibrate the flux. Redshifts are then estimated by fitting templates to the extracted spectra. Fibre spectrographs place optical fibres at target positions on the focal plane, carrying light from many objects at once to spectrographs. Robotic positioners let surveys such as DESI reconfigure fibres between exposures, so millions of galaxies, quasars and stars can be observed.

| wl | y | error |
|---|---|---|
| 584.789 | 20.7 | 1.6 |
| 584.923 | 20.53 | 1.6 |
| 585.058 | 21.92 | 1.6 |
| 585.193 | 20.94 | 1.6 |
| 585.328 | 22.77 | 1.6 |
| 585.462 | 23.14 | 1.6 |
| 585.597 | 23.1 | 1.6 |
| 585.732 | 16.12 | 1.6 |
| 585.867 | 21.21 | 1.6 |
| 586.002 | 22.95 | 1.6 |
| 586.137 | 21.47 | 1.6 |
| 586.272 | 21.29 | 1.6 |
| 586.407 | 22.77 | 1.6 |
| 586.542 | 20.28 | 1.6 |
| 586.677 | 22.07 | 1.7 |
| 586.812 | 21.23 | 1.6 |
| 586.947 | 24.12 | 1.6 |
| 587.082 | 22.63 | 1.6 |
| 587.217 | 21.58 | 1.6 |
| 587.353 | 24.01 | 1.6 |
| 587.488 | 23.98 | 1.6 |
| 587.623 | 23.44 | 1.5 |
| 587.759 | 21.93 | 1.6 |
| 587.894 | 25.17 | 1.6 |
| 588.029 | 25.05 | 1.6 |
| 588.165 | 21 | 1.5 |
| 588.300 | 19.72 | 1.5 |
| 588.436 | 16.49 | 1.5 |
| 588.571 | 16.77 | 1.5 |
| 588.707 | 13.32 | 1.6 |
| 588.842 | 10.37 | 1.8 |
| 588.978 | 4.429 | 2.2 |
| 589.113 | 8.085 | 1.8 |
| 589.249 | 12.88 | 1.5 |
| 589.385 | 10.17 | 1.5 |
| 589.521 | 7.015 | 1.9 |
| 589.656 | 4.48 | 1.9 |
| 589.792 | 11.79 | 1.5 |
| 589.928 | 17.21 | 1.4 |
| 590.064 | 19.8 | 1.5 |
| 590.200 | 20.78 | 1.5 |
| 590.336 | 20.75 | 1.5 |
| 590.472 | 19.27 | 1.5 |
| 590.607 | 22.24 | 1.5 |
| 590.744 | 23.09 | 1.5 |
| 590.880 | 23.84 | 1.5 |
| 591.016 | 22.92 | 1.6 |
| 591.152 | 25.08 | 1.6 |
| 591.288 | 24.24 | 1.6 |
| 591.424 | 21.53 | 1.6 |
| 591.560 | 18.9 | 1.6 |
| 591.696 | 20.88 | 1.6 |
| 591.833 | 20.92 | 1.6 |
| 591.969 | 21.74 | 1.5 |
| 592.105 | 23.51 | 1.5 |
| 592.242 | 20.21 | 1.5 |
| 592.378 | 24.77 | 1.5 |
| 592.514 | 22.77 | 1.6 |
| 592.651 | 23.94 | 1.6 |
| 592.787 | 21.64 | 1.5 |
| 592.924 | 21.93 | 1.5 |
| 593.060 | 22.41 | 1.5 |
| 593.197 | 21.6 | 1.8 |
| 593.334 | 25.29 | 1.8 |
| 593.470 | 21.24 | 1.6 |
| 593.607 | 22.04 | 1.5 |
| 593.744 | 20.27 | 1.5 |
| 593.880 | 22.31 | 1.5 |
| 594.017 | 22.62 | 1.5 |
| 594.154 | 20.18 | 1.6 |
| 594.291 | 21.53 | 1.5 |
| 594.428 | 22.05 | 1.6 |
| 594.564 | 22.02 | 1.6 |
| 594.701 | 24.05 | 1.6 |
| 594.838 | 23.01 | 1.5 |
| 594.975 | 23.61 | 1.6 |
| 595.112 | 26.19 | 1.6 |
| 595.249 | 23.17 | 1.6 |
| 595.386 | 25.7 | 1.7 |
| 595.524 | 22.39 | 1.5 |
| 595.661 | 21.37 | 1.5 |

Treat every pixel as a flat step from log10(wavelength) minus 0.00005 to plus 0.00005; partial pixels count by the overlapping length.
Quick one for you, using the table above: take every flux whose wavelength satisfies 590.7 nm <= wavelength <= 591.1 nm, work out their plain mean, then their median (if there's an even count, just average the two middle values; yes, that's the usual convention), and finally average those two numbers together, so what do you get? 23.2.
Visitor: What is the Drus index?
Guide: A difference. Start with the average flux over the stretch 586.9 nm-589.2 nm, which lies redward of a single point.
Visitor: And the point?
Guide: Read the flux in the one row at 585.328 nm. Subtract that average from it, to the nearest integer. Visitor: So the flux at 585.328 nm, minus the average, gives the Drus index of 4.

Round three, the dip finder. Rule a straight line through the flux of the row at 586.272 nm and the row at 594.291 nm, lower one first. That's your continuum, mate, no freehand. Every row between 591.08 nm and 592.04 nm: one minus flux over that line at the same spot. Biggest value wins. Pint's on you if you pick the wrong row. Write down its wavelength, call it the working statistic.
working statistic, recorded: 591.560 nm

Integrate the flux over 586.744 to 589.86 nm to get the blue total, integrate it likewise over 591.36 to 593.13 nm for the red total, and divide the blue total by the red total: 1.4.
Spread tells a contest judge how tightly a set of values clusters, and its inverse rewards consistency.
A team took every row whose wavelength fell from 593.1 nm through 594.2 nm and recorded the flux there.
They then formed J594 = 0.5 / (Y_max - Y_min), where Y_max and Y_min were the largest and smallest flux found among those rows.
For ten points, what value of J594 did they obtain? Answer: 0.098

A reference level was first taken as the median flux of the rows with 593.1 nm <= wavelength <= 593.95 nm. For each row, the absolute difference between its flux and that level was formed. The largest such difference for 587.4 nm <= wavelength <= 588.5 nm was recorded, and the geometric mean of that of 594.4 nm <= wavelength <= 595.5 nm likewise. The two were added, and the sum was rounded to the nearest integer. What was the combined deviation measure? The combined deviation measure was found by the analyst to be 7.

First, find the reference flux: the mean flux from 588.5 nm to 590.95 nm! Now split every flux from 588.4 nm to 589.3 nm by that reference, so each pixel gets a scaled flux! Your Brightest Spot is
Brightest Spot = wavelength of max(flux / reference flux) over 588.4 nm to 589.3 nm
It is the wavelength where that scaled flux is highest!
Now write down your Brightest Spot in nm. 588.571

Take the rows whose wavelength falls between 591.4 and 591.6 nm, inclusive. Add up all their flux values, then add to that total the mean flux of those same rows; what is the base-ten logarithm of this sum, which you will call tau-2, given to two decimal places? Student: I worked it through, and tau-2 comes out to 1.78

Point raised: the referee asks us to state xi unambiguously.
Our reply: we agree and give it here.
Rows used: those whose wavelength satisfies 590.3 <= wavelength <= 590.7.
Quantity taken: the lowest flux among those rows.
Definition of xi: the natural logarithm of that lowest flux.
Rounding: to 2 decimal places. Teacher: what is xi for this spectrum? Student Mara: 2.96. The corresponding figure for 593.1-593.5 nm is 3.06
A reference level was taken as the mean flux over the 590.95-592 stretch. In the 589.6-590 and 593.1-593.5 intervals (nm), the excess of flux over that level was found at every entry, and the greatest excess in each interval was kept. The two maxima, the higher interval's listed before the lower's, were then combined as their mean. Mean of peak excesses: -0.8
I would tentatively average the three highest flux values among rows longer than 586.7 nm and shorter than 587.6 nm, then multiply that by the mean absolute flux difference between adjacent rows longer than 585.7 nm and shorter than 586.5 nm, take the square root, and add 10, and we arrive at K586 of 16.9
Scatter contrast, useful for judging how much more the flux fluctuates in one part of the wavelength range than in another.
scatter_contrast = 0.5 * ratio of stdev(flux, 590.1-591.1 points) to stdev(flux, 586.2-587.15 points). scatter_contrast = 0.64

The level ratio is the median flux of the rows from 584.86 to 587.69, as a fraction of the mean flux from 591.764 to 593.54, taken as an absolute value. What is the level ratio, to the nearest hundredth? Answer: 0.98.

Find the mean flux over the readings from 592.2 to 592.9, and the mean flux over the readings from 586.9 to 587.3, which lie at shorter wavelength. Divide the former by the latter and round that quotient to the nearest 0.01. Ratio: 1.00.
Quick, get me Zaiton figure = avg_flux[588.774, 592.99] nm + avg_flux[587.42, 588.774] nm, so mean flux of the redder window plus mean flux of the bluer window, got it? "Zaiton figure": 39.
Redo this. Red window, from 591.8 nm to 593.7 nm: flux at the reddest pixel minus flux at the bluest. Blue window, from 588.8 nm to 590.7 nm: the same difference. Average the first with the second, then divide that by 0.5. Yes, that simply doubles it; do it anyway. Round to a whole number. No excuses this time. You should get 13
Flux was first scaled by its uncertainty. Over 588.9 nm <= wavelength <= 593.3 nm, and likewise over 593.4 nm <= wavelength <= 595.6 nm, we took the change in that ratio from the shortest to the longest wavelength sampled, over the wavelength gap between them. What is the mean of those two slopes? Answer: 1.6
